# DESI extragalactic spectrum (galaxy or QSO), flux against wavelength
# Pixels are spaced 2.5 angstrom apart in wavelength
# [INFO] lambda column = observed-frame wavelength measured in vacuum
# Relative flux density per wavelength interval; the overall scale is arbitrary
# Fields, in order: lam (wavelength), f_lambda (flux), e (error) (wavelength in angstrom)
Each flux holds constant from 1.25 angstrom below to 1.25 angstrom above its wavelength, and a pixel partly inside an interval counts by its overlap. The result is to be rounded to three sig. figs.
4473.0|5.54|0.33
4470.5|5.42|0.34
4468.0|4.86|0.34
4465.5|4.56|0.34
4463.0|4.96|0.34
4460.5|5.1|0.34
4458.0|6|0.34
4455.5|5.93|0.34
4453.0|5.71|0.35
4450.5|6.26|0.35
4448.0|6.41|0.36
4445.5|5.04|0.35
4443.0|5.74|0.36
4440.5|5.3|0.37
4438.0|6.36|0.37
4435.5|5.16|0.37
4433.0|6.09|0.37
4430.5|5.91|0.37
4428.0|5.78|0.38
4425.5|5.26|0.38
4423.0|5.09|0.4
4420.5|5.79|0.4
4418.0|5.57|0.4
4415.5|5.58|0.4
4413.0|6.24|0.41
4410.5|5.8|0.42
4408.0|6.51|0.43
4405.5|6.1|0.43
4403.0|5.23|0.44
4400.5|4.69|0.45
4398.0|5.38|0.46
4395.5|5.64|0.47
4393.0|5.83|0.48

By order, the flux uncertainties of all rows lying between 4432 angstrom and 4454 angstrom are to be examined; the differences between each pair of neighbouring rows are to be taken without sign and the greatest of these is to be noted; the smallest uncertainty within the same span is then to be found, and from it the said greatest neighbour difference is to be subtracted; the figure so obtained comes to 0.340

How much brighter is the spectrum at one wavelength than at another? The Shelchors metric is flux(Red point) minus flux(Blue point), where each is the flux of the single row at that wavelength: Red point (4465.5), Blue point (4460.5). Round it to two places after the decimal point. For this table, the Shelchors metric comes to -0.54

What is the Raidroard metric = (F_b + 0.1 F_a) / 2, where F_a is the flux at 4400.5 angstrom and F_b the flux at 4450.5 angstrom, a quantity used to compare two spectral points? 3.36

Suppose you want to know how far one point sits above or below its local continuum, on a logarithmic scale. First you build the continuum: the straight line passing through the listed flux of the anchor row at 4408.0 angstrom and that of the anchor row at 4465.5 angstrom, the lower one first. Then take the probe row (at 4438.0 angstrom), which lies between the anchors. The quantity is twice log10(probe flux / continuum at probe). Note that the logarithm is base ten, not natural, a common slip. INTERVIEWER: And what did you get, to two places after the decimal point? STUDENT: 0.13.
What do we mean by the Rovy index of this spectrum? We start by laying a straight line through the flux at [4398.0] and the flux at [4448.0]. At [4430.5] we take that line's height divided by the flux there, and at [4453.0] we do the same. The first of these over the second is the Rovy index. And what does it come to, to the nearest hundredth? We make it 0.90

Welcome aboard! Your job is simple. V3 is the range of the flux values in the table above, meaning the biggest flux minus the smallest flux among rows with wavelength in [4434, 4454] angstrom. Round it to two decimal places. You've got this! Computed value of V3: 1.37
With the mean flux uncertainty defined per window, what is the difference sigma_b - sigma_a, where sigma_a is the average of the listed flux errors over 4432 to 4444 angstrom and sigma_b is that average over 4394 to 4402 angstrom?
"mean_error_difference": 0.092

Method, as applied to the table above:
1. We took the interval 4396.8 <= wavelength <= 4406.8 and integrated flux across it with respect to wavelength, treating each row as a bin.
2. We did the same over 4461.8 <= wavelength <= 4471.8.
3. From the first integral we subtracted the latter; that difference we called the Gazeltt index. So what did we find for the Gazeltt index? 4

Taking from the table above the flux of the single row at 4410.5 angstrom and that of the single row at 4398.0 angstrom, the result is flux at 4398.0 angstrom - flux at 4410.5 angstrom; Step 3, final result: -0.4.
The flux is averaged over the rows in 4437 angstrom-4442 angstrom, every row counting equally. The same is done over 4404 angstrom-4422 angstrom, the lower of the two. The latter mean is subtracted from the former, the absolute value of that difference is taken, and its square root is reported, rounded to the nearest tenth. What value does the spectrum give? 0.3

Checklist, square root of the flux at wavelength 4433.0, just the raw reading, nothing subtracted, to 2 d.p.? 2.47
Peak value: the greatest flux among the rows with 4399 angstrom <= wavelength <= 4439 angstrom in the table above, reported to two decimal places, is 6.51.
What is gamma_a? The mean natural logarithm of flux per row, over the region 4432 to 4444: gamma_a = 1.74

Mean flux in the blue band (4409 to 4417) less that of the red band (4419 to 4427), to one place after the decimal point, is 0.5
